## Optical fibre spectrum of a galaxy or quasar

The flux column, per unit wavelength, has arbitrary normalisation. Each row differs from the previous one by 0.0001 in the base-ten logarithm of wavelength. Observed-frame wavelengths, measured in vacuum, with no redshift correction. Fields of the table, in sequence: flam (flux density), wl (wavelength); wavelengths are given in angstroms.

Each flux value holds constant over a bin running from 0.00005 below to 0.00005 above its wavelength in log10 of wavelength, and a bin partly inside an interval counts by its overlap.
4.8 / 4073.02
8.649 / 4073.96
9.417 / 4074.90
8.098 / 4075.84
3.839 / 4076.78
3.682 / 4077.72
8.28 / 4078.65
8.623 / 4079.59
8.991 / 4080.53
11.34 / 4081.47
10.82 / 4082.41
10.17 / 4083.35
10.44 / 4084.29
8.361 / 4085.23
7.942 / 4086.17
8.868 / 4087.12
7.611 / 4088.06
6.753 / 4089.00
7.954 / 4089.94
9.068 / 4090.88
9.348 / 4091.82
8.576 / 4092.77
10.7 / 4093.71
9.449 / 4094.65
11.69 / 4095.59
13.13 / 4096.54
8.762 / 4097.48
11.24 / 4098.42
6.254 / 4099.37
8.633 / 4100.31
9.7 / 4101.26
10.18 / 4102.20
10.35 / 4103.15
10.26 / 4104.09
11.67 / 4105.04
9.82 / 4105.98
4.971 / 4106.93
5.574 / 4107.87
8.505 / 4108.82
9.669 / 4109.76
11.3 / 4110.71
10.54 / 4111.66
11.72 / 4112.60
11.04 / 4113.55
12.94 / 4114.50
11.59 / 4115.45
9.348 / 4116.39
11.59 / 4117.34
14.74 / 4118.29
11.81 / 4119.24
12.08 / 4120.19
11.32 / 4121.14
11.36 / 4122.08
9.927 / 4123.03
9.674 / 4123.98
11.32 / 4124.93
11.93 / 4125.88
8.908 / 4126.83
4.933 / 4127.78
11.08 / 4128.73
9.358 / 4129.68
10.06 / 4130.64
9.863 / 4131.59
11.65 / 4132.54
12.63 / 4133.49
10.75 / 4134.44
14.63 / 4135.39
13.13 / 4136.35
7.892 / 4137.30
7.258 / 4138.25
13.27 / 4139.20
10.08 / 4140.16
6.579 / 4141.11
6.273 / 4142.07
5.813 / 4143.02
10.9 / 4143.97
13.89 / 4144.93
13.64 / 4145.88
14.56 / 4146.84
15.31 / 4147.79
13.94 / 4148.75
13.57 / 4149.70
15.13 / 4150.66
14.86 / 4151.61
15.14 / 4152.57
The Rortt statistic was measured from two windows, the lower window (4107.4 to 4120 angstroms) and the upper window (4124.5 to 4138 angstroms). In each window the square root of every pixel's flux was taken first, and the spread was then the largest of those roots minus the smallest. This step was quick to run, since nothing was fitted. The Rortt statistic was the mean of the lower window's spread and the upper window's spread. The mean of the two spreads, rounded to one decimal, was 1.5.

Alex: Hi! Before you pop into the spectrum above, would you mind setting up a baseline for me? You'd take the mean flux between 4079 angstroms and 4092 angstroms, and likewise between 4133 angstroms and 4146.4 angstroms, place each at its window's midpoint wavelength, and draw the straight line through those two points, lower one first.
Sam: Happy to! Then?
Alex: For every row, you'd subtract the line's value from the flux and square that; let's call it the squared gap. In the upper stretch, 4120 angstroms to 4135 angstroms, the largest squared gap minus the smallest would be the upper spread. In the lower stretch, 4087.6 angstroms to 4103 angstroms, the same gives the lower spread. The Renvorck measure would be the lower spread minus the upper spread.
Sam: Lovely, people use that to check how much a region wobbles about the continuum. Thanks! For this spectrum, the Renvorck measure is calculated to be -13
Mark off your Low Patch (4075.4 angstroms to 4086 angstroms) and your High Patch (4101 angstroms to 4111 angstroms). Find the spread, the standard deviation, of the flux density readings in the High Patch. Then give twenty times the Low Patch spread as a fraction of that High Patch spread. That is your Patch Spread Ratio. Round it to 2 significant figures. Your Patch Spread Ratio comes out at 24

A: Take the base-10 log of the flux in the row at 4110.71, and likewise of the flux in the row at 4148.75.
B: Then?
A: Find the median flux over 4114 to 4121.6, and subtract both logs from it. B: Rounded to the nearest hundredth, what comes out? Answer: 9.50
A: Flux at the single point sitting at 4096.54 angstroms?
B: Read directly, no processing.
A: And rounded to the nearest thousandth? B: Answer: 13.130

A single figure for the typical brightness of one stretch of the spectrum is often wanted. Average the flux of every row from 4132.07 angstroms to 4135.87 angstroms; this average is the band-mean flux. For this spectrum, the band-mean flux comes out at 12.4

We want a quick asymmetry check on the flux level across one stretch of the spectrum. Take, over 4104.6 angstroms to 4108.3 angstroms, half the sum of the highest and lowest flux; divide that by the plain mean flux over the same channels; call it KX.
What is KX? 1.04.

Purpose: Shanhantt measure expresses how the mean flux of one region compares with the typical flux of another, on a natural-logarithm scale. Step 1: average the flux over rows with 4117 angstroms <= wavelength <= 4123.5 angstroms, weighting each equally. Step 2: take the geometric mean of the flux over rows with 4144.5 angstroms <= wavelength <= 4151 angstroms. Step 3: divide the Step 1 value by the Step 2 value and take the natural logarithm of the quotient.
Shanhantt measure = -0.19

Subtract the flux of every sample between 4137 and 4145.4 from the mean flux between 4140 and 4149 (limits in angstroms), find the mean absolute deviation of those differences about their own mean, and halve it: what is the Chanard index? 1.30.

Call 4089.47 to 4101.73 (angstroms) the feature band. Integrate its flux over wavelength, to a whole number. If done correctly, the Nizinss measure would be 117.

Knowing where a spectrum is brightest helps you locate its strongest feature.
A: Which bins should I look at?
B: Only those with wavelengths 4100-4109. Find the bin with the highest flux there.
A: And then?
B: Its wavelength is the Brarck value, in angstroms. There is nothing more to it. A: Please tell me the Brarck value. 4105.04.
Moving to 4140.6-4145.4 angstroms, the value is 4144.93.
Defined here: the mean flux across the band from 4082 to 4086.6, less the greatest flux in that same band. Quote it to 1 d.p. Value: -1.3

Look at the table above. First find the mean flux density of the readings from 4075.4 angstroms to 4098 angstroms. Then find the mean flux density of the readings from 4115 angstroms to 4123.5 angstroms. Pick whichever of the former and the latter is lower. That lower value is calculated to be 8.9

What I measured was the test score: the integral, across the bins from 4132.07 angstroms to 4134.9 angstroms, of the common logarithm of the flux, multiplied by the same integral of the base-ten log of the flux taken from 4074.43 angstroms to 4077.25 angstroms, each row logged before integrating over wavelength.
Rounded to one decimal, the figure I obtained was 7.0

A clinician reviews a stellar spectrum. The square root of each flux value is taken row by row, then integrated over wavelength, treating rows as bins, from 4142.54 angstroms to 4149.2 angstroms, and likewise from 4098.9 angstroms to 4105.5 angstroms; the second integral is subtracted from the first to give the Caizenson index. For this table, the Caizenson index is 3.1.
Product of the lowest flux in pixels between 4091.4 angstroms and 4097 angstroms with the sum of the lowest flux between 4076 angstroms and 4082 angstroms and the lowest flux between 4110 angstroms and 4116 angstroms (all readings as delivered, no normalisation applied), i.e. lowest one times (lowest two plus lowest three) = 122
